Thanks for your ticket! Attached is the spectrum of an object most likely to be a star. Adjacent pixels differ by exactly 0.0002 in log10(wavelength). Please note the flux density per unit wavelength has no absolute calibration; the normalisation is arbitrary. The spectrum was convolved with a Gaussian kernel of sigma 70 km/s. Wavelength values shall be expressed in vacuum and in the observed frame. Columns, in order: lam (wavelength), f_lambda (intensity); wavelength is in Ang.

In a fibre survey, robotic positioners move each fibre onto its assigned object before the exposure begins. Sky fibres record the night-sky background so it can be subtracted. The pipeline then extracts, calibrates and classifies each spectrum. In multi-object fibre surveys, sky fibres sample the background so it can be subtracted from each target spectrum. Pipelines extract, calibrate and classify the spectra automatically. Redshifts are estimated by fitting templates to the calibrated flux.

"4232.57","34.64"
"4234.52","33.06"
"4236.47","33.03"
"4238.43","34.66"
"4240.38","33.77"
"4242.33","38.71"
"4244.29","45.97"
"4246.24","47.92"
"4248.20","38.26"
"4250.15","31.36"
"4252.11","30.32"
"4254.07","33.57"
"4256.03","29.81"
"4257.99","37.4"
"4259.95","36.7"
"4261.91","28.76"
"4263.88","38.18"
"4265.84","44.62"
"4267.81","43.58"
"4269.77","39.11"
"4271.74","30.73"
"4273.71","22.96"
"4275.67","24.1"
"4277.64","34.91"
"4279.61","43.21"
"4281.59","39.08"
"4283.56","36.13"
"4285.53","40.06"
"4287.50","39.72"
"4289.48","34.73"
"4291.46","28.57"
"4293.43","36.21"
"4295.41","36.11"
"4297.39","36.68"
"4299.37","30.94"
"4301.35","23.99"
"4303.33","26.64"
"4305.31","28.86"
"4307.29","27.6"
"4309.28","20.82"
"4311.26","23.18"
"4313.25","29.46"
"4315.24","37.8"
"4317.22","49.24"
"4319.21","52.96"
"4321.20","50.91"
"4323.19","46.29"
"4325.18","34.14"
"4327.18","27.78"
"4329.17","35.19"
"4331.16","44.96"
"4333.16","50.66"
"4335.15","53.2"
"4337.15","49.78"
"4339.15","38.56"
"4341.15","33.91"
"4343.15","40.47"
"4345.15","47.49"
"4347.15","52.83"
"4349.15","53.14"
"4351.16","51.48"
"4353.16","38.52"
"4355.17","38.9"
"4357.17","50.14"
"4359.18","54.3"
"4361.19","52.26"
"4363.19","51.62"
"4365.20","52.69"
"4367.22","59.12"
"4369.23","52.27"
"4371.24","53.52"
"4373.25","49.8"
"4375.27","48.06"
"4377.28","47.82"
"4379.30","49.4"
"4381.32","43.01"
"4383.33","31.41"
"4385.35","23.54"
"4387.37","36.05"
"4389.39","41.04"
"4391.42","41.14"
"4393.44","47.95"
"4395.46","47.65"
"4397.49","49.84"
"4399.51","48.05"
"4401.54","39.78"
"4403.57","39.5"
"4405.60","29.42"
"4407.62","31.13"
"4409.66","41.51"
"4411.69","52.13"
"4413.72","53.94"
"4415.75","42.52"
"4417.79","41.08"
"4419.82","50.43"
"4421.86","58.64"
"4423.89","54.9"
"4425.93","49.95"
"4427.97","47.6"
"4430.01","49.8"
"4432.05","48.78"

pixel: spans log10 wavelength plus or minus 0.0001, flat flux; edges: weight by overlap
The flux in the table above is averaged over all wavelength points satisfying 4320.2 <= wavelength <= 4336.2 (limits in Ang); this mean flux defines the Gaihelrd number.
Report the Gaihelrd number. 43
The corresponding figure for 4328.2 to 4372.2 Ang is 48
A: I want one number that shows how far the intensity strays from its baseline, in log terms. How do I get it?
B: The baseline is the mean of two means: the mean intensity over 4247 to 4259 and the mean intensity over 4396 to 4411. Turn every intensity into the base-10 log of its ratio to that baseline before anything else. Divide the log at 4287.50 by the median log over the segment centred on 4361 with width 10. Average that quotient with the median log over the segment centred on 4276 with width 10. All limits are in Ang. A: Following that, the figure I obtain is 0.1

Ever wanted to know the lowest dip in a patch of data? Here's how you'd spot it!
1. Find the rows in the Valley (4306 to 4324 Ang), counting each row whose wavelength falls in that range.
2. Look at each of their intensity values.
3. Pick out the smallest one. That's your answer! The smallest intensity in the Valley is 20.82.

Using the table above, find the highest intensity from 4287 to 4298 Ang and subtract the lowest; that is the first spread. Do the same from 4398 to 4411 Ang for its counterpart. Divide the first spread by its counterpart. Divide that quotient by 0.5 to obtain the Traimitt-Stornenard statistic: 1.2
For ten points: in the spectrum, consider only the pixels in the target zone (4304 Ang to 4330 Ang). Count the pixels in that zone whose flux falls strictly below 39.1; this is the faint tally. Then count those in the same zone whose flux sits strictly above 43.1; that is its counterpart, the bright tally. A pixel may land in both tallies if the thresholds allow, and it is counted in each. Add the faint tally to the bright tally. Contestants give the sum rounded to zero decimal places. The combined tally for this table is 13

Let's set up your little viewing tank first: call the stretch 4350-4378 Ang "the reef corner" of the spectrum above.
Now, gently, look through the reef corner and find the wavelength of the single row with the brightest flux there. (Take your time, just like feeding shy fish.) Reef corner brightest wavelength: 4367.22 Ang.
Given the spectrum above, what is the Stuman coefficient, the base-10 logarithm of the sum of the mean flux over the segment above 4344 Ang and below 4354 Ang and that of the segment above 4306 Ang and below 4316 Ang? 1.88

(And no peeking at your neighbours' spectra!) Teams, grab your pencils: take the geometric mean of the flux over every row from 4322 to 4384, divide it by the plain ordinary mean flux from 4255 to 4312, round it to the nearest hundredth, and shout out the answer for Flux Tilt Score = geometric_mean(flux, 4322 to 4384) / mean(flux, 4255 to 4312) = 1.37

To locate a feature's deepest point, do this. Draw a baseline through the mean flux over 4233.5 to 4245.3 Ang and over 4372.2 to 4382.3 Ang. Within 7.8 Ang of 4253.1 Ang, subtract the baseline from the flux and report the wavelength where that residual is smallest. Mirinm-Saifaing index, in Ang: 4256.03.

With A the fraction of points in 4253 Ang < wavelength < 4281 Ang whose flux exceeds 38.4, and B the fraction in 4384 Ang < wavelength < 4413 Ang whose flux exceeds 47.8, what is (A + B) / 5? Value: 0.11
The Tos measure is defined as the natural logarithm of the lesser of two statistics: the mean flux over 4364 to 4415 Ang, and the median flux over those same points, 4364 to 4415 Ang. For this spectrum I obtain 3.79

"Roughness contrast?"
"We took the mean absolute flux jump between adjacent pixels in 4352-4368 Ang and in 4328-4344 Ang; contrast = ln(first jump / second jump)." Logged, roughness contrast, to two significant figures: -0.52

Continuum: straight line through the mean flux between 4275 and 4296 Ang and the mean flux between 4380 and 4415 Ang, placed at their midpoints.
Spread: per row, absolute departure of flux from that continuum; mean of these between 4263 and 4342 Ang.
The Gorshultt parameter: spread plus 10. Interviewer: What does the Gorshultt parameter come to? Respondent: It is 17.1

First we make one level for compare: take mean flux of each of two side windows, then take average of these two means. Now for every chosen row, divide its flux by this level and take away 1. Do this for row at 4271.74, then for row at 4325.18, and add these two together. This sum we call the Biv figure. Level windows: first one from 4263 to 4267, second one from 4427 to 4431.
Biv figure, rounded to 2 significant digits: -0.56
